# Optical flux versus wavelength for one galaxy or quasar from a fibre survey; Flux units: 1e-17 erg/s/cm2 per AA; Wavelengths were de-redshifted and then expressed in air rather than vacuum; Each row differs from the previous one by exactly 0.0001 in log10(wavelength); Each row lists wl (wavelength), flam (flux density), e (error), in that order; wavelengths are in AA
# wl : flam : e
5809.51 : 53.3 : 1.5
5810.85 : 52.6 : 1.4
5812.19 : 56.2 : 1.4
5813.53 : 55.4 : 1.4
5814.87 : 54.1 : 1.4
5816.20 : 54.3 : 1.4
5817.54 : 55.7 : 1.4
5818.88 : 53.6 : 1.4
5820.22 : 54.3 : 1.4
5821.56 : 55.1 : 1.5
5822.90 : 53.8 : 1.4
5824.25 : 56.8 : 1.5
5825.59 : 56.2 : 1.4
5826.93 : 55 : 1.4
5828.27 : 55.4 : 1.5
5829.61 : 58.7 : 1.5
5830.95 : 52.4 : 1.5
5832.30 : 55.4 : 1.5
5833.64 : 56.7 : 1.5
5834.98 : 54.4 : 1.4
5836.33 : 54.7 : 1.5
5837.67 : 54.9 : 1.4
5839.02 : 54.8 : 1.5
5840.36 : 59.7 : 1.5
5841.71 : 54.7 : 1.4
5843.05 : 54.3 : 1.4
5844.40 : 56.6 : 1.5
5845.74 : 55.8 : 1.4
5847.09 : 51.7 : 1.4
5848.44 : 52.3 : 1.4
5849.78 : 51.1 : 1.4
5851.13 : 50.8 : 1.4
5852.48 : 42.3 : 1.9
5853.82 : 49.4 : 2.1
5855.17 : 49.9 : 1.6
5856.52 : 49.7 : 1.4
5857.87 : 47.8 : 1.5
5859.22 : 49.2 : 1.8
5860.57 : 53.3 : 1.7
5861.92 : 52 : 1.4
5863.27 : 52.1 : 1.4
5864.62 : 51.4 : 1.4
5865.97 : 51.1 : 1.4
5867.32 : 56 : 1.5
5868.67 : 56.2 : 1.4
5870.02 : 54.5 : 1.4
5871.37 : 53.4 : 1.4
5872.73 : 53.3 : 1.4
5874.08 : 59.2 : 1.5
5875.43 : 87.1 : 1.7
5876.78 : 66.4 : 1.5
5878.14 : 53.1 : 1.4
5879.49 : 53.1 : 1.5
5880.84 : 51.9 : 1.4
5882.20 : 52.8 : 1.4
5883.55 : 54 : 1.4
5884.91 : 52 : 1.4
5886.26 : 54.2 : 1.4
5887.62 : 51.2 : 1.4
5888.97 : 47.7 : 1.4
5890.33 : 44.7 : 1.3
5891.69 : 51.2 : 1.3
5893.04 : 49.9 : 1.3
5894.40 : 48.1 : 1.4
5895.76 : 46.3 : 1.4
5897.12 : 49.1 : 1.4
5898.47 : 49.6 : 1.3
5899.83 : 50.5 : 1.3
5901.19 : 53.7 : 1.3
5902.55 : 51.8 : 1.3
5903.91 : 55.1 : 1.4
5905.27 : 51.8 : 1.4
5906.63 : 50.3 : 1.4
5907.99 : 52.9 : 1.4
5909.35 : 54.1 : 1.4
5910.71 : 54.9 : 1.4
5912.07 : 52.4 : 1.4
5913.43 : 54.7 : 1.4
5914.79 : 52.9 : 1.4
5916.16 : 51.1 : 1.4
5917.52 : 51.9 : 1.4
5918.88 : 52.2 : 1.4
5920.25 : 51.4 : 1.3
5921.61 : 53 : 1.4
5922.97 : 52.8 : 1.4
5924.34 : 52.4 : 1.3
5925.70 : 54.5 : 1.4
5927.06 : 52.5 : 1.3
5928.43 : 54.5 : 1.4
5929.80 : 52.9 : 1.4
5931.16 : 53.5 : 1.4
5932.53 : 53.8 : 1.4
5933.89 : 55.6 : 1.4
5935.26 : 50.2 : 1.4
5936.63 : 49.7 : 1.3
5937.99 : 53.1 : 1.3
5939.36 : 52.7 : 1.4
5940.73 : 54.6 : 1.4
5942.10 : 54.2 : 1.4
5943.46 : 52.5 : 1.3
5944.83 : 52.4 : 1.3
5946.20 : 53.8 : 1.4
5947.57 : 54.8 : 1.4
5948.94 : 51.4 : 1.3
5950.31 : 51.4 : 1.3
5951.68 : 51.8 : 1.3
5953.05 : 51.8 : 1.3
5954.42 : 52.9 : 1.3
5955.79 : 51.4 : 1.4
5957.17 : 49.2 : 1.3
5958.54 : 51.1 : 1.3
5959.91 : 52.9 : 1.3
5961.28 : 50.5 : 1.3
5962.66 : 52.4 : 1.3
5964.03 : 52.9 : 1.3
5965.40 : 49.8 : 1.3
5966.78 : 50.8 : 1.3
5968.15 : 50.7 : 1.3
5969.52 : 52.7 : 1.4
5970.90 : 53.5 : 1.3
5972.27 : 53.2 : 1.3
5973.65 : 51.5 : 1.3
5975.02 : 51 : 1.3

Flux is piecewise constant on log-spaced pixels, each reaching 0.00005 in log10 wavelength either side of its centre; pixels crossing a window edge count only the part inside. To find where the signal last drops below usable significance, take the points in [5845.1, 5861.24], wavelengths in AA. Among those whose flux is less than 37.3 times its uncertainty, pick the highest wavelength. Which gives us 5860.57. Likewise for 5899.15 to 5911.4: 5906.63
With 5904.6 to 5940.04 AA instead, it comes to 5935.26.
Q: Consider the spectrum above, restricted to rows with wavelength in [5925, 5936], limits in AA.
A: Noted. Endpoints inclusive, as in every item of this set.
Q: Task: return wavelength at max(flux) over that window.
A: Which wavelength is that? 5933.89 AA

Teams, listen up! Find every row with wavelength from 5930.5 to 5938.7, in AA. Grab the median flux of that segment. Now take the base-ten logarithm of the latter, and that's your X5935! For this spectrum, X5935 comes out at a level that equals 1.73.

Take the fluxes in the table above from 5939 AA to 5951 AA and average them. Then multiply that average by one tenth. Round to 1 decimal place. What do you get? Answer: 5.3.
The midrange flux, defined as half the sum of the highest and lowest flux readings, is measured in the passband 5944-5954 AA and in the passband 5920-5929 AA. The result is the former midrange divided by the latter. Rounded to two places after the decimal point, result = 1.00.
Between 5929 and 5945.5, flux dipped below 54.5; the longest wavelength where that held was 5944.83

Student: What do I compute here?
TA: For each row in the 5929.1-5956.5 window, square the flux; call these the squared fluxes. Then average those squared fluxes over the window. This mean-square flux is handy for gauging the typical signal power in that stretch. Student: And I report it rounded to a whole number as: 2782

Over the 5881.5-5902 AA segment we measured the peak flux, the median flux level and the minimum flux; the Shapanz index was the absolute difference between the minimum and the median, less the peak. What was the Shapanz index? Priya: -48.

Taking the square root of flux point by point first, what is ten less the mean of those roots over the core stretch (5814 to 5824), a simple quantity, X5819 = 2.62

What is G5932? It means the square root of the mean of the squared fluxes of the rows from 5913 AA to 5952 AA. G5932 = 52.9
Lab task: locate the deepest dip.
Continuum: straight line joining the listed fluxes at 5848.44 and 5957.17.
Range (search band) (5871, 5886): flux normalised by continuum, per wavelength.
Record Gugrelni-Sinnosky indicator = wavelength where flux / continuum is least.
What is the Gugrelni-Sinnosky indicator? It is 5880.84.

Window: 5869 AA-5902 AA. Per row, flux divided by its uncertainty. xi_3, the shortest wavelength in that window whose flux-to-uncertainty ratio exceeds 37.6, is 5870.02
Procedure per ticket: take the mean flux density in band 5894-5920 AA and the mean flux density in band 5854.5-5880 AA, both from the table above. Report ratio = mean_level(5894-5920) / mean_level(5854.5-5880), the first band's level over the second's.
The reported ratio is 0.938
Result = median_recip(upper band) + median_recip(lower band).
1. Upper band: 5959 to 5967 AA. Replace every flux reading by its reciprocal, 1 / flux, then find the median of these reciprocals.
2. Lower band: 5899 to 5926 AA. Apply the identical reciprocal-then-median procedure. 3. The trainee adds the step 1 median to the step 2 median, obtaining 0.0384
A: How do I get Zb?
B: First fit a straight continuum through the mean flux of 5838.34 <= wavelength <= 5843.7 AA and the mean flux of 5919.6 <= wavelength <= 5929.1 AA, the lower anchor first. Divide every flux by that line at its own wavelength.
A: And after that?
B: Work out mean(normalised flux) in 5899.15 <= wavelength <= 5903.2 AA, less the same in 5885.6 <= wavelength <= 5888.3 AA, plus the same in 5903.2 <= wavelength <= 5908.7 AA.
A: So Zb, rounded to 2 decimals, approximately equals 0.97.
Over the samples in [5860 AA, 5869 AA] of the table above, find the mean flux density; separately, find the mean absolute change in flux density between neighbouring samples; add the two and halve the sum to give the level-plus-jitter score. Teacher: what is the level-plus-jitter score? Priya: 27.2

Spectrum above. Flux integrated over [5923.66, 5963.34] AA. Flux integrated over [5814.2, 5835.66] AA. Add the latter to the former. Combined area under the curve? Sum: 3269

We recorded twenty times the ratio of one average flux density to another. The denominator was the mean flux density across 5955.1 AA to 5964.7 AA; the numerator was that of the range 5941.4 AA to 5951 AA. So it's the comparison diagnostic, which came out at 20.6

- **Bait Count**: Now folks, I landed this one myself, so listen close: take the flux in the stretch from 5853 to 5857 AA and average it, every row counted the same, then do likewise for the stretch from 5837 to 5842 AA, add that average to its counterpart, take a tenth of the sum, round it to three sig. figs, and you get 10.6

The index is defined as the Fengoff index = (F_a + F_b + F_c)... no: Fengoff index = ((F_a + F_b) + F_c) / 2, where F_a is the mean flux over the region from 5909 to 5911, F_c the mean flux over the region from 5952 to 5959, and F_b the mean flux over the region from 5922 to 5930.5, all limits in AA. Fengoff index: 79.5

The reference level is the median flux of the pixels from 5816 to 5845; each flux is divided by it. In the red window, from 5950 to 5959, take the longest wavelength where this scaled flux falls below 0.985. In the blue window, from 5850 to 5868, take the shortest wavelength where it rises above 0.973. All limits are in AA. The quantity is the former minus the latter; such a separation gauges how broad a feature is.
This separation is 91.2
